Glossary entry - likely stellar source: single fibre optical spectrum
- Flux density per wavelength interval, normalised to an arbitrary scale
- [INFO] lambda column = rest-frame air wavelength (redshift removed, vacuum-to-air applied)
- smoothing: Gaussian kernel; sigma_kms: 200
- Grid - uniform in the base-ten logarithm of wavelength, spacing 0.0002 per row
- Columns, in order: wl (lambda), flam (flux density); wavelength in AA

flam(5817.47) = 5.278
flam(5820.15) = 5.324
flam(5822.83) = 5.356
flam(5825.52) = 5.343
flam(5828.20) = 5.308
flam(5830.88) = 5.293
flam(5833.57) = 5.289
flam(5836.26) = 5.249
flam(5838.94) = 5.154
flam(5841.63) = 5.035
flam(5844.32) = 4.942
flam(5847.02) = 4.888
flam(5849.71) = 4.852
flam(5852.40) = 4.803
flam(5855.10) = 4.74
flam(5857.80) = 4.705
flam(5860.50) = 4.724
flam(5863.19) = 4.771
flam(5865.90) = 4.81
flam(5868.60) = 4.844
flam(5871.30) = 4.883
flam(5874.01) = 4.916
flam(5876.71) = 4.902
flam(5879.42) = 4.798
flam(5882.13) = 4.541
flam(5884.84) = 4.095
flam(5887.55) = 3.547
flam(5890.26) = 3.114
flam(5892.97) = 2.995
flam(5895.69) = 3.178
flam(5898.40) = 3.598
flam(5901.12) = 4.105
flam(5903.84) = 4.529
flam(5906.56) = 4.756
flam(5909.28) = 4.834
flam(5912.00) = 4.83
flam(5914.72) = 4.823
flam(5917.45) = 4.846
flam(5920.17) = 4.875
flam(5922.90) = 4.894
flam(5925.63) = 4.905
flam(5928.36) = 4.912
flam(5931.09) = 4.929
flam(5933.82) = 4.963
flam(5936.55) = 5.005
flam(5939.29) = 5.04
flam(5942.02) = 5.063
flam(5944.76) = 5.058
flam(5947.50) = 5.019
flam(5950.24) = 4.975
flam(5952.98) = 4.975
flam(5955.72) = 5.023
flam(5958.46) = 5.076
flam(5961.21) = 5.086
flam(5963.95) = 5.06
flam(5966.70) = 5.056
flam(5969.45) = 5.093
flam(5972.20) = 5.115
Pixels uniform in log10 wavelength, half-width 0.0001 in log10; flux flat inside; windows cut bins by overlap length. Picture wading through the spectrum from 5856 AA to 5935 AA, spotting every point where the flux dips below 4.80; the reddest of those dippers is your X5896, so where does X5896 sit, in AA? 5906.56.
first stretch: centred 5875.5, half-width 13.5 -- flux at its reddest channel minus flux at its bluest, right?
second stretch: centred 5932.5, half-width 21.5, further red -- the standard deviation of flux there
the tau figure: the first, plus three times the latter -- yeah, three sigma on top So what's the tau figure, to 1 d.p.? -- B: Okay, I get -1.0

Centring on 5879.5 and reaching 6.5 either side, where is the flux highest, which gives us 5874.01 AA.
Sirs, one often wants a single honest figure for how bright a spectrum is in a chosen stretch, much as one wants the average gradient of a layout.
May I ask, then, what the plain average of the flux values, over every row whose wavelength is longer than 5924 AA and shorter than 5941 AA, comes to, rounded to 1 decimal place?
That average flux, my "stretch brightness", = 5.0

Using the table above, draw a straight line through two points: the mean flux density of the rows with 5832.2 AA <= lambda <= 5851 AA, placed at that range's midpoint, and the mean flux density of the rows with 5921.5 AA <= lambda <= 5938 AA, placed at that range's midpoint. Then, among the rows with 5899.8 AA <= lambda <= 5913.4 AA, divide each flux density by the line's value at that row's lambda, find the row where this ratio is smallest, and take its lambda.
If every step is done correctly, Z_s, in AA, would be 5901.12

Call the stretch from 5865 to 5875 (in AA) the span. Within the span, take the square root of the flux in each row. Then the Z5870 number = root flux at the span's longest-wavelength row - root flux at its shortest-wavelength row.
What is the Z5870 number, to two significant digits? 0.024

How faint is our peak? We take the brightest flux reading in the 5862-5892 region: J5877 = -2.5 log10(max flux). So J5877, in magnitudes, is -1.73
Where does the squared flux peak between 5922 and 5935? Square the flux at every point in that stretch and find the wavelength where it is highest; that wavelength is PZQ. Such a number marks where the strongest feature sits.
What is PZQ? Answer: 5933.82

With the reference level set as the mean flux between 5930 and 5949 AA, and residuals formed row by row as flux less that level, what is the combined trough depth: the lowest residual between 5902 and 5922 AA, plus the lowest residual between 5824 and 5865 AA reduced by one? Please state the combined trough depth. -1.8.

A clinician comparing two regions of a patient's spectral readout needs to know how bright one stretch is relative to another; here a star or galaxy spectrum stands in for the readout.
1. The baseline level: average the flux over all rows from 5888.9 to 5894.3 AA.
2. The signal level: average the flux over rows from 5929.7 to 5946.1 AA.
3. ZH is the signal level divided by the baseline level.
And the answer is 1.64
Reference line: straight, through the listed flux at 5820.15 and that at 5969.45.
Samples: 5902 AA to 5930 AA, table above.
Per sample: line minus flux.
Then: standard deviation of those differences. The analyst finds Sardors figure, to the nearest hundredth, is 0.12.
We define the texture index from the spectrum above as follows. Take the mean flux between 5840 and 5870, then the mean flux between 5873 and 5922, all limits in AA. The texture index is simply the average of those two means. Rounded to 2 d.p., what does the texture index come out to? 4.56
